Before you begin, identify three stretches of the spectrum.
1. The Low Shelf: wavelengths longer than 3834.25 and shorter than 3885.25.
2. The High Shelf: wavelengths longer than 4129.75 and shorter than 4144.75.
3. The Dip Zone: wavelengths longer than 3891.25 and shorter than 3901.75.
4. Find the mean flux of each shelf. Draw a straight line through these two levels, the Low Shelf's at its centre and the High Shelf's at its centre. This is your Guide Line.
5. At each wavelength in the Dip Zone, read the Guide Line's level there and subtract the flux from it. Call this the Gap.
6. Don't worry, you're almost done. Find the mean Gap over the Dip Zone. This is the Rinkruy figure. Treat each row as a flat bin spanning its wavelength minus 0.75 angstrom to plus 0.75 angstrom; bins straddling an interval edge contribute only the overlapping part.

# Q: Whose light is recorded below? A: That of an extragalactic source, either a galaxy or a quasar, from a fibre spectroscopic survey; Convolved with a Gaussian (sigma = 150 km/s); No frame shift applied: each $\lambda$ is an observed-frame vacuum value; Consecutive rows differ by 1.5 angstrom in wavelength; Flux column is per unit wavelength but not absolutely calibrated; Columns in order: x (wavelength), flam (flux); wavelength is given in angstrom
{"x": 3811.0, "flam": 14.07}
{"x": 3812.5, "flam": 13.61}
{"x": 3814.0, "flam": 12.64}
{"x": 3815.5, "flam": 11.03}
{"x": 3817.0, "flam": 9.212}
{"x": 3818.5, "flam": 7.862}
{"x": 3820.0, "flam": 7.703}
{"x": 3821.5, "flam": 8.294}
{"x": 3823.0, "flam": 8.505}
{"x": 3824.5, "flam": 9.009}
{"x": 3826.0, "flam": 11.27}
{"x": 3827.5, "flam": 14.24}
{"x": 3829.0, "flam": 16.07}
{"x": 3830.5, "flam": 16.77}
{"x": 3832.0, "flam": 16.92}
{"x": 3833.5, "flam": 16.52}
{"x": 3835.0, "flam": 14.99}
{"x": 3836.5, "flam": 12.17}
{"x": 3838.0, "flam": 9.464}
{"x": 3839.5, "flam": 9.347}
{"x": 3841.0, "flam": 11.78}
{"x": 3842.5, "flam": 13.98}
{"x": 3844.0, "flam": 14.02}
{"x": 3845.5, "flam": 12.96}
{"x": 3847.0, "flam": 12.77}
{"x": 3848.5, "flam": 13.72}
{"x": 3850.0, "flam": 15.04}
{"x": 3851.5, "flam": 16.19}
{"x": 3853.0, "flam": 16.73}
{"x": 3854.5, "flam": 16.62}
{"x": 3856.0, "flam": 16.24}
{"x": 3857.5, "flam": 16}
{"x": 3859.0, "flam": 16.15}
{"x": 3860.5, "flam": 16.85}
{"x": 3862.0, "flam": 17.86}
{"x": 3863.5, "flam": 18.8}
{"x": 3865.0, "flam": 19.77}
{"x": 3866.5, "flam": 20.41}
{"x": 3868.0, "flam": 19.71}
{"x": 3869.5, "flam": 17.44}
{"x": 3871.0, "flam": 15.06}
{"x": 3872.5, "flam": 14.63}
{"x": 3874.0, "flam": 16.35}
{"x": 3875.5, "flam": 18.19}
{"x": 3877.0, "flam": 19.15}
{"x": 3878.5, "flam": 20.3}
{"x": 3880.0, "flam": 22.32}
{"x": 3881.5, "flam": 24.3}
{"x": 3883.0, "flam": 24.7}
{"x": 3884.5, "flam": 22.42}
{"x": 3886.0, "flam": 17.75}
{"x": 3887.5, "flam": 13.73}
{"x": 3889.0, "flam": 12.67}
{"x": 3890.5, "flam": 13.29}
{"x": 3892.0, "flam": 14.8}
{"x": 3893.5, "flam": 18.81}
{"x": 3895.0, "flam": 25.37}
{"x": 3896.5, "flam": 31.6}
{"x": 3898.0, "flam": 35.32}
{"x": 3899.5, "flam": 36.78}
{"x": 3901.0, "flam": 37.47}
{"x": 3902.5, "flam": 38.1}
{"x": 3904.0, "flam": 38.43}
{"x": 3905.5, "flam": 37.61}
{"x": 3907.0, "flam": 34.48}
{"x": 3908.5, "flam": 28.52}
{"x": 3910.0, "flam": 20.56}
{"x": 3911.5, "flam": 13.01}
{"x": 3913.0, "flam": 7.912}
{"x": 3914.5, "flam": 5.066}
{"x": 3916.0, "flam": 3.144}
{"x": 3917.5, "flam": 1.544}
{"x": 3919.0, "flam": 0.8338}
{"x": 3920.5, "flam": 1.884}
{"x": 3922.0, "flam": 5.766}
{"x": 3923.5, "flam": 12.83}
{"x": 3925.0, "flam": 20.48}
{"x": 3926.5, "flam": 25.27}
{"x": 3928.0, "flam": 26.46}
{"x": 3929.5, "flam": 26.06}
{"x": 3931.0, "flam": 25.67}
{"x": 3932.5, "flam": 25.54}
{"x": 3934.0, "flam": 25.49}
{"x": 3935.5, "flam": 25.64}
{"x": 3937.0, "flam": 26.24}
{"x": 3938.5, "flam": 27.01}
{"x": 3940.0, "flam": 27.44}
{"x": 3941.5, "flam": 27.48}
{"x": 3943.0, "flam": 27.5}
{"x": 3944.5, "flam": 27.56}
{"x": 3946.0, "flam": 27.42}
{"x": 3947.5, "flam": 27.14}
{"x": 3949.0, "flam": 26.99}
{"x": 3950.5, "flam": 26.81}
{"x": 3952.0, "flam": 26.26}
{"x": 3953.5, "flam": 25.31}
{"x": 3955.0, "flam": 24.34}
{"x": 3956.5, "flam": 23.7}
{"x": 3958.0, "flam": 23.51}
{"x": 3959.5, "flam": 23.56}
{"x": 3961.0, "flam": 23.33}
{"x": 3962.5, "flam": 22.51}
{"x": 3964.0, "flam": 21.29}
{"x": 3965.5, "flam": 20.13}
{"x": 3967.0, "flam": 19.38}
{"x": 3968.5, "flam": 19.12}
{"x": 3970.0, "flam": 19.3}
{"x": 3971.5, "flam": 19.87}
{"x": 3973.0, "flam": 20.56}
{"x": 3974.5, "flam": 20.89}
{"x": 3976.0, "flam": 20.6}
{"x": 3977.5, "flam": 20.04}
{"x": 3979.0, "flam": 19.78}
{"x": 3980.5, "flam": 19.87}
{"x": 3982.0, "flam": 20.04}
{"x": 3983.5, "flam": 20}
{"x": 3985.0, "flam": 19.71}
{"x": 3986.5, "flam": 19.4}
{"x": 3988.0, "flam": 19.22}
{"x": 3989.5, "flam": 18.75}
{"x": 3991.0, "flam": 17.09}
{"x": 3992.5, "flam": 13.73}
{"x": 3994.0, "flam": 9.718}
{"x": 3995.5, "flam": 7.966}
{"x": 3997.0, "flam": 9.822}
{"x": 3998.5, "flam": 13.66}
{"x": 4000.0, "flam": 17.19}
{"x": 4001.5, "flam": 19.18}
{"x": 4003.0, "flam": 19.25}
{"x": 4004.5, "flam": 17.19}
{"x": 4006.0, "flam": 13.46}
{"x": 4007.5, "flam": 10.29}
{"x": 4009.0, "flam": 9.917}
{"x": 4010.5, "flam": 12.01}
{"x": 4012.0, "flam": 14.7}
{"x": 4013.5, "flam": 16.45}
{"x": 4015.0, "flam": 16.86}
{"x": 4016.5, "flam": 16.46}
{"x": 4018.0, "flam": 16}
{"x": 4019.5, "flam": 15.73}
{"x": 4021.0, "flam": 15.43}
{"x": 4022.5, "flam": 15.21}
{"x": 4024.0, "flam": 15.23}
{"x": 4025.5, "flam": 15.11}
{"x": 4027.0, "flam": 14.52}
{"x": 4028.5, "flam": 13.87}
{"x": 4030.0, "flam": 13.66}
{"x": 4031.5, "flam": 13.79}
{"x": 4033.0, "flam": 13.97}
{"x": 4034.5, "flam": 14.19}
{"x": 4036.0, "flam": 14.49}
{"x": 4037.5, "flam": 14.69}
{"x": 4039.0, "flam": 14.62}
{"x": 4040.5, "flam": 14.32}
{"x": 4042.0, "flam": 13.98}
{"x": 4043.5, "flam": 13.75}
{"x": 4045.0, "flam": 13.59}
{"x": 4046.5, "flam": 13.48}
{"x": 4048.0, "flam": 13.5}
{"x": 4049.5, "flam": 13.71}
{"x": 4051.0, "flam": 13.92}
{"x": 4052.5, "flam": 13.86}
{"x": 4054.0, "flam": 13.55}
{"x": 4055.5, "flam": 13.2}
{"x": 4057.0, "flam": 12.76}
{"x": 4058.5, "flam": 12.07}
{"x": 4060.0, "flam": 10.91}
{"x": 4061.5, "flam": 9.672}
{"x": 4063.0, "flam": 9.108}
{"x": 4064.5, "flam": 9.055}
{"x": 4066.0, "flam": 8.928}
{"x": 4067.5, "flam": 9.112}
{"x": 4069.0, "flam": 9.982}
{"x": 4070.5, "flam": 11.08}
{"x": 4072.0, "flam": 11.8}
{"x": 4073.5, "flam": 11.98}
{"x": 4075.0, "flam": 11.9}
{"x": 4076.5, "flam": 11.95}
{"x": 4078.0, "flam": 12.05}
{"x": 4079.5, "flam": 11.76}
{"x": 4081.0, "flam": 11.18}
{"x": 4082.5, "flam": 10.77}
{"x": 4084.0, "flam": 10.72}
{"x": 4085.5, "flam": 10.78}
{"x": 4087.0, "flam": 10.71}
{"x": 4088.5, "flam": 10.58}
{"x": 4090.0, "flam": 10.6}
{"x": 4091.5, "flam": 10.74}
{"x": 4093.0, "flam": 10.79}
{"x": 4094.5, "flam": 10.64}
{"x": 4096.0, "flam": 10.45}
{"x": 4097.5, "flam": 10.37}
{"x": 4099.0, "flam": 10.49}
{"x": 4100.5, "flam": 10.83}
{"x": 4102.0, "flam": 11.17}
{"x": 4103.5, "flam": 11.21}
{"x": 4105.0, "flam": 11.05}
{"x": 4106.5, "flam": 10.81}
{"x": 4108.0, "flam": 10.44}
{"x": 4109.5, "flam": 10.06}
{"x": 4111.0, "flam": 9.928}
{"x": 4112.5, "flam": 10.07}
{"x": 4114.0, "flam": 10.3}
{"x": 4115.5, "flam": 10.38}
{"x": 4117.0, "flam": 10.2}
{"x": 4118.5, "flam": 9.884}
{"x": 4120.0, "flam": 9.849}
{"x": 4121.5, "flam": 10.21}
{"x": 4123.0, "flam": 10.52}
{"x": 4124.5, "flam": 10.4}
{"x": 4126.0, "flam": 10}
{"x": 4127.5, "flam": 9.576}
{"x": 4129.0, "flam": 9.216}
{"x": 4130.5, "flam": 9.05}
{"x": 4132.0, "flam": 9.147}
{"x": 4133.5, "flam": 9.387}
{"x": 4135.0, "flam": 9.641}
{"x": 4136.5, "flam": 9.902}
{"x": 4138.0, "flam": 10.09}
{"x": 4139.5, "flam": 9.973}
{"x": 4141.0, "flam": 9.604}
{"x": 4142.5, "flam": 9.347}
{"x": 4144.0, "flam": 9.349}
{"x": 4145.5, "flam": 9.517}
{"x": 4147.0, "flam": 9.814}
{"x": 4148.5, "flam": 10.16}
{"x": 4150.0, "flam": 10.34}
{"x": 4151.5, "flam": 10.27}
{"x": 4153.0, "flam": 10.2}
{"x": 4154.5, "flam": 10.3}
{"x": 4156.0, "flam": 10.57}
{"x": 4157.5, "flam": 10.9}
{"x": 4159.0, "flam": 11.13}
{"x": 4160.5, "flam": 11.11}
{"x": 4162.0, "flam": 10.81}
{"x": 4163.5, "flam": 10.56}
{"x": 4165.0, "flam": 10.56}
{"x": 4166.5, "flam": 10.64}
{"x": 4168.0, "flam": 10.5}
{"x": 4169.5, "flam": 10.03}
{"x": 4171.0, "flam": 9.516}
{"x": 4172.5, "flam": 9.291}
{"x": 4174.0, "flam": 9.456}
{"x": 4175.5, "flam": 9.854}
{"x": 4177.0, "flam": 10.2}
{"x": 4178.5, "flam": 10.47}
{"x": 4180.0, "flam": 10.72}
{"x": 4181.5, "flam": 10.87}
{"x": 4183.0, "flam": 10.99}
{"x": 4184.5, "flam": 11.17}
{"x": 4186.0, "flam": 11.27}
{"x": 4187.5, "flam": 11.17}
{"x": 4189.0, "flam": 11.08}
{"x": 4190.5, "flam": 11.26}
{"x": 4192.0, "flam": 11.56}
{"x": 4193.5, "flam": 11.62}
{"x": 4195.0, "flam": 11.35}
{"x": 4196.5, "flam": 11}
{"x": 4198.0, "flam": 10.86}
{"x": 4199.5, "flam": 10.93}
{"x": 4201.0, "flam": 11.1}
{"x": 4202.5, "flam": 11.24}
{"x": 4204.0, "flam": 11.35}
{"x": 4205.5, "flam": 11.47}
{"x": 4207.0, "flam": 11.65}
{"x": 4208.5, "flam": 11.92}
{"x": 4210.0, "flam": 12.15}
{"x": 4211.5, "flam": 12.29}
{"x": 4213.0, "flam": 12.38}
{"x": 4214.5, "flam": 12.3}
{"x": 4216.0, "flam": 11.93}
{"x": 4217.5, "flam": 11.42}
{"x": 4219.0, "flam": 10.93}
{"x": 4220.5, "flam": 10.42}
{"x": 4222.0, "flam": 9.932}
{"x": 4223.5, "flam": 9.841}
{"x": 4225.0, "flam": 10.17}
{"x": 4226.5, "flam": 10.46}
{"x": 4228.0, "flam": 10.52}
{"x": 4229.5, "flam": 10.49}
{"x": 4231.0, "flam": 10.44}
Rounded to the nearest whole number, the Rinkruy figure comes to -13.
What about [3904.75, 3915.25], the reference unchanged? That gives -6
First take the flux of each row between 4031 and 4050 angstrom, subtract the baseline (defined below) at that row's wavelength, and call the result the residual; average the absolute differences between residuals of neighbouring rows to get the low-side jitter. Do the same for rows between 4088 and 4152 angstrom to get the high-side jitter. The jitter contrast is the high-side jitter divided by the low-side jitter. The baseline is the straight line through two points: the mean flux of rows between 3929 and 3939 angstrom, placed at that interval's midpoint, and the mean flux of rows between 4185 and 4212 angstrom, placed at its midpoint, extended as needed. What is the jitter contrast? 1.09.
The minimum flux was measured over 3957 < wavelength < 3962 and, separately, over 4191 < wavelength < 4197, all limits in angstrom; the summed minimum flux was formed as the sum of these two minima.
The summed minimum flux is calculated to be 34.3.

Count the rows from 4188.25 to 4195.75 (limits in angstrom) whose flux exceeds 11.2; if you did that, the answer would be 4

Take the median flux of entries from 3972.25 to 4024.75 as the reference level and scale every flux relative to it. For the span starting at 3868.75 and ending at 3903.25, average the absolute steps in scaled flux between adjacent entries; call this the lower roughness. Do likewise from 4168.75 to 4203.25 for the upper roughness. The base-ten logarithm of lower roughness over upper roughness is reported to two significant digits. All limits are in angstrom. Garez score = 1.0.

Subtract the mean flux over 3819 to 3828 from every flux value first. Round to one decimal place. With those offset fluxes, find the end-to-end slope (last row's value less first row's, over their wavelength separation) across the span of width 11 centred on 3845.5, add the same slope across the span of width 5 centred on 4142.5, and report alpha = 0.3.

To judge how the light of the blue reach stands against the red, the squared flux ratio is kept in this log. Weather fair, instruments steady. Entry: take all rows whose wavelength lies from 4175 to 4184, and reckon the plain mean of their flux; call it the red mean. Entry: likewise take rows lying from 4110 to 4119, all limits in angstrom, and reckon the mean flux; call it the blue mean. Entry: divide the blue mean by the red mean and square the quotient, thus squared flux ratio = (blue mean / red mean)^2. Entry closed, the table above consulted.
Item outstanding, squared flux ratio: 1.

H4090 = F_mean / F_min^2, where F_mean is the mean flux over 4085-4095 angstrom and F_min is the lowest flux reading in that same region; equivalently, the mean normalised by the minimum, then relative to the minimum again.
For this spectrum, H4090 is 0.096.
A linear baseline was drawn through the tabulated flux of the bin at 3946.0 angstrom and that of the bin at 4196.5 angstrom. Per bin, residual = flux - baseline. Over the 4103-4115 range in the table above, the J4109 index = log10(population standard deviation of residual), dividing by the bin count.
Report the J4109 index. -0.55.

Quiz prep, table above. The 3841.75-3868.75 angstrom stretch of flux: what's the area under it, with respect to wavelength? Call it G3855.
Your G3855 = 441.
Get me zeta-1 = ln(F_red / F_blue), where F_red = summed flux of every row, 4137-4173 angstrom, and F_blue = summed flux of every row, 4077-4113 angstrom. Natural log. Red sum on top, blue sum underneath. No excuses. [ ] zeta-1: -0.1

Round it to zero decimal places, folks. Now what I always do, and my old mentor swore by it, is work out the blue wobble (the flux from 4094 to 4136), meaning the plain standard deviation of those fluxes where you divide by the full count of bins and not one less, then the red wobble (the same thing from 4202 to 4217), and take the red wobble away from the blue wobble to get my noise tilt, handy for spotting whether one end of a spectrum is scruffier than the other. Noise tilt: 0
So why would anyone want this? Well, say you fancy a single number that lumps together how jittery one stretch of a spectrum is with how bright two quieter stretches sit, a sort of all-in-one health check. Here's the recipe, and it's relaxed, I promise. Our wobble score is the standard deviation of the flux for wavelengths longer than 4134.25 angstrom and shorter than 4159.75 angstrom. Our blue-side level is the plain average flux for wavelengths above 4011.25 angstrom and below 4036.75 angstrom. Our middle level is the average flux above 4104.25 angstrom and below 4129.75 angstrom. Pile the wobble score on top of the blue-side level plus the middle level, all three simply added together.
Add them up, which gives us 26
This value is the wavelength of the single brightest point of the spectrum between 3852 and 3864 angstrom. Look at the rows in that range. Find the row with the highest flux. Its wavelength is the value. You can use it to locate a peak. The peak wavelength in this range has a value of 3863.5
